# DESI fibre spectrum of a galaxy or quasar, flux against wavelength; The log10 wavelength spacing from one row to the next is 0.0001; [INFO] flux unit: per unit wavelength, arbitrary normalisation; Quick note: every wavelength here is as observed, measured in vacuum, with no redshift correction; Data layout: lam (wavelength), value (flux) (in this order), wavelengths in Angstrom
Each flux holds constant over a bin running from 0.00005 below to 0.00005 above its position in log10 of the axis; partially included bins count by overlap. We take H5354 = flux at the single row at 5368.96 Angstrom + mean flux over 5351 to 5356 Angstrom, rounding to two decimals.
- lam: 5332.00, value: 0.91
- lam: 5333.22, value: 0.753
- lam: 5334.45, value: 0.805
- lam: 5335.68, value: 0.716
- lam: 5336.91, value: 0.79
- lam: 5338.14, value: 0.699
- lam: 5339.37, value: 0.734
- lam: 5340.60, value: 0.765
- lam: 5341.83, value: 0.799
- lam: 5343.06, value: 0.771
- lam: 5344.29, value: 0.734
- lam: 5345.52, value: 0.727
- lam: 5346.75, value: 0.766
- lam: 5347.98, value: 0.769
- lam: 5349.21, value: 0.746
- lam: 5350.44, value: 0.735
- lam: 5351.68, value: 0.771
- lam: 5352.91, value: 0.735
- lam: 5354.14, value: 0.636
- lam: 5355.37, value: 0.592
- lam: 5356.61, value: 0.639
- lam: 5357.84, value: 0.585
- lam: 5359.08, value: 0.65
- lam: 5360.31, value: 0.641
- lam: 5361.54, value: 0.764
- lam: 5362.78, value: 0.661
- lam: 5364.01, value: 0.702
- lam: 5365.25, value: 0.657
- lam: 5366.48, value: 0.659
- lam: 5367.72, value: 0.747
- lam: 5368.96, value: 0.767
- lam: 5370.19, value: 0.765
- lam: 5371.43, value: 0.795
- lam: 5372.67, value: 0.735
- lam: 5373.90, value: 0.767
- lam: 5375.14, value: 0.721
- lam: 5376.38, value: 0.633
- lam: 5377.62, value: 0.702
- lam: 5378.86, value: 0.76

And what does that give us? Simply 1.45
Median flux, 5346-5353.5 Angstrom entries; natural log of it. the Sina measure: -0.28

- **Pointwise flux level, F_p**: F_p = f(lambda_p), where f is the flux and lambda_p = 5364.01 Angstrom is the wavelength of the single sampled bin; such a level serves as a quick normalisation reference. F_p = 0.702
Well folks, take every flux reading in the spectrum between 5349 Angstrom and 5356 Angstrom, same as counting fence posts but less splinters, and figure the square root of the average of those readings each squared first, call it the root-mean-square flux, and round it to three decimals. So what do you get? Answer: 0.705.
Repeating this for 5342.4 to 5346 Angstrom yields 0.744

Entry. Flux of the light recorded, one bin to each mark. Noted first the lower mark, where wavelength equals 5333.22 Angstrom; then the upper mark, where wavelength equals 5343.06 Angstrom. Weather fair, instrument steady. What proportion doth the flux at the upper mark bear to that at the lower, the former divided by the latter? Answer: 1.02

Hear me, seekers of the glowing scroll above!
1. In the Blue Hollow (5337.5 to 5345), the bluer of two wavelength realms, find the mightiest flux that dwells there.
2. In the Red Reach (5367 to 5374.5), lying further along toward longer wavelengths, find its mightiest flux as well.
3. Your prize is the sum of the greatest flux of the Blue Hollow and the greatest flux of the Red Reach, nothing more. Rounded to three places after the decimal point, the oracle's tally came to 1.594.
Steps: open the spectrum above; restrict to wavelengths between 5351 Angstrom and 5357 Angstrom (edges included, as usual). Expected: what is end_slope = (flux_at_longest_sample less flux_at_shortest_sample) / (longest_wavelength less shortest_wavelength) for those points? -0.027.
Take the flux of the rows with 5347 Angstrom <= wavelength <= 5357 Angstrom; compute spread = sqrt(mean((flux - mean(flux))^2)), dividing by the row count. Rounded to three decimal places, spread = 0.065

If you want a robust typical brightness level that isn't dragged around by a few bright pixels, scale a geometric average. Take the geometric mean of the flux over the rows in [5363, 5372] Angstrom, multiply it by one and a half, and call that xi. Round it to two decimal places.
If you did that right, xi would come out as 1.09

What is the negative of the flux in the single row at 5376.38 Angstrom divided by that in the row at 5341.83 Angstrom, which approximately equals -0.79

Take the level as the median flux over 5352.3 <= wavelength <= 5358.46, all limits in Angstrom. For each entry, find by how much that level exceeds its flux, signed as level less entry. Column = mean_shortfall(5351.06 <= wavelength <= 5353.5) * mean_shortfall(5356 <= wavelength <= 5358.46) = -0.0028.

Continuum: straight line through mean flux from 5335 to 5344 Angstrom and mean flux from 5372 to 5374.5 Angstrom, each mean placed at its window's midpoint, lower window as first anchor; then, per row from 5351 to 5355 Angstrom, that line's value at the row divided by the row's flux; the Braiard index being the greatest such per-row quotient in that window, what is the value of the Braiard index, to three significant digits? 1.18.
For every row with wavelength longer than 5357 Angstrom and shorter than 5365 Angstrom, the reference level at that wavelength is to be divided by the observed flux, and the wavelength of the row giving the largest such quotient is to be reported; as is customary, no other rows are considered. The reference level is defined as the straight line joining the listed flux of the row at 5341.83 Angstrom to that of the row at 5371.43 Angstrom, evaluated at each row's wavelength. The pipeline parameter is 5357.84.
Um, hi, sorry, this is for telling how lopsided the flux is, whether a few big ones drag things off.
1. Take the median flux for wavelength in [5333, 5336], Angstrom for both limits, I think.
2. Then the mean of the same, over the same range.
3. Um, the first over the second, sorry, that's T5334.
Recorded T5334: 0.99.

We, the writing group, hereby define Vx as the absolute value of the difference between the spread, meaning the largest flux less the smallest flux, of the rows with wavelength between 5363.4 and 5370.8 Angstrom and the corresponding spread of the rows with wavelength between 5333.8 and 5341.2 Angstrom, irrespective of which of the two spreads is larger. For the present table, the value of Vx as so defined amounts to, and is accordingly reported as 0.00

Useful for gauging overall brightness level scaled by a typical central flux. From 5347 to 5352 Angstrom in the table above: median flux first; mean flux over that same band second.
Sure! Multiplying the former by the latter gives 0.572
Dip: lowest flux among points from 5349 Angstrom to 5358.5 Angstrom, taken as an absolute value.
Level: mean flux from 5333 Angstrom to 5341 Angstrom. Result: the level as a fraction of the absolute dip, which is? 1.28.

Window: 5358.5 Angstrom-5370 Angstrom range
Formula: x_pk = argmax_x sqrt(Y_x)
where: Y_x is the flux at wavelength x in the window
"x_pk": 5368.96 Angstrom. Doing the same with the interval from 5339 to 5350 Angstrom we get 5341.83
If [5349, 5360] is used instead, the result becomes 5351.68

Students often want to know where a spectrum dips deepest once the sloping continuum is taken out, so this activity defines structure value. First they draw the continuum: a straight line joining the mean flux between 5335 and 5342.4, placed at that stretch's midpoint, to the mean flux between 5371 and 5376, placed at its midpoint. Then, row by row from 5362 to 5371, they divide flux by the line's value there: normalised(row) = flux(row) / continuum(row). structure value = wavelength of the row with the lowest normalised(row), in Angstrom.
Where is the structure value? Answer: 5365.25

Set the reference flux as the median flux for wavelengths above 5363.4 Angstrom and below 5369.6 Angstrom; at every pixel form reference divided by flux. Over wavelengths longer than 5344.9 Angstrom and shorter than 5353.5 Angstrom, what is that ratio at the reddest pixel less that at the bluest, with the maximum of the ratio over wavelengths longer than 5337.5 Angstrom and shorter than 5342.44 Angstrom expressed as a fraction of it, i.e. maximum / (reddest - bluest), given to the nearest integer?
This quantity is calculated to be -96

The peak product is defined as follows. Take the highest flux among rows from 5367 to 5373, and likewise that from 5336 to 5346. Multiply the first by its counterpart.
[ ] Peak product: 0.635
